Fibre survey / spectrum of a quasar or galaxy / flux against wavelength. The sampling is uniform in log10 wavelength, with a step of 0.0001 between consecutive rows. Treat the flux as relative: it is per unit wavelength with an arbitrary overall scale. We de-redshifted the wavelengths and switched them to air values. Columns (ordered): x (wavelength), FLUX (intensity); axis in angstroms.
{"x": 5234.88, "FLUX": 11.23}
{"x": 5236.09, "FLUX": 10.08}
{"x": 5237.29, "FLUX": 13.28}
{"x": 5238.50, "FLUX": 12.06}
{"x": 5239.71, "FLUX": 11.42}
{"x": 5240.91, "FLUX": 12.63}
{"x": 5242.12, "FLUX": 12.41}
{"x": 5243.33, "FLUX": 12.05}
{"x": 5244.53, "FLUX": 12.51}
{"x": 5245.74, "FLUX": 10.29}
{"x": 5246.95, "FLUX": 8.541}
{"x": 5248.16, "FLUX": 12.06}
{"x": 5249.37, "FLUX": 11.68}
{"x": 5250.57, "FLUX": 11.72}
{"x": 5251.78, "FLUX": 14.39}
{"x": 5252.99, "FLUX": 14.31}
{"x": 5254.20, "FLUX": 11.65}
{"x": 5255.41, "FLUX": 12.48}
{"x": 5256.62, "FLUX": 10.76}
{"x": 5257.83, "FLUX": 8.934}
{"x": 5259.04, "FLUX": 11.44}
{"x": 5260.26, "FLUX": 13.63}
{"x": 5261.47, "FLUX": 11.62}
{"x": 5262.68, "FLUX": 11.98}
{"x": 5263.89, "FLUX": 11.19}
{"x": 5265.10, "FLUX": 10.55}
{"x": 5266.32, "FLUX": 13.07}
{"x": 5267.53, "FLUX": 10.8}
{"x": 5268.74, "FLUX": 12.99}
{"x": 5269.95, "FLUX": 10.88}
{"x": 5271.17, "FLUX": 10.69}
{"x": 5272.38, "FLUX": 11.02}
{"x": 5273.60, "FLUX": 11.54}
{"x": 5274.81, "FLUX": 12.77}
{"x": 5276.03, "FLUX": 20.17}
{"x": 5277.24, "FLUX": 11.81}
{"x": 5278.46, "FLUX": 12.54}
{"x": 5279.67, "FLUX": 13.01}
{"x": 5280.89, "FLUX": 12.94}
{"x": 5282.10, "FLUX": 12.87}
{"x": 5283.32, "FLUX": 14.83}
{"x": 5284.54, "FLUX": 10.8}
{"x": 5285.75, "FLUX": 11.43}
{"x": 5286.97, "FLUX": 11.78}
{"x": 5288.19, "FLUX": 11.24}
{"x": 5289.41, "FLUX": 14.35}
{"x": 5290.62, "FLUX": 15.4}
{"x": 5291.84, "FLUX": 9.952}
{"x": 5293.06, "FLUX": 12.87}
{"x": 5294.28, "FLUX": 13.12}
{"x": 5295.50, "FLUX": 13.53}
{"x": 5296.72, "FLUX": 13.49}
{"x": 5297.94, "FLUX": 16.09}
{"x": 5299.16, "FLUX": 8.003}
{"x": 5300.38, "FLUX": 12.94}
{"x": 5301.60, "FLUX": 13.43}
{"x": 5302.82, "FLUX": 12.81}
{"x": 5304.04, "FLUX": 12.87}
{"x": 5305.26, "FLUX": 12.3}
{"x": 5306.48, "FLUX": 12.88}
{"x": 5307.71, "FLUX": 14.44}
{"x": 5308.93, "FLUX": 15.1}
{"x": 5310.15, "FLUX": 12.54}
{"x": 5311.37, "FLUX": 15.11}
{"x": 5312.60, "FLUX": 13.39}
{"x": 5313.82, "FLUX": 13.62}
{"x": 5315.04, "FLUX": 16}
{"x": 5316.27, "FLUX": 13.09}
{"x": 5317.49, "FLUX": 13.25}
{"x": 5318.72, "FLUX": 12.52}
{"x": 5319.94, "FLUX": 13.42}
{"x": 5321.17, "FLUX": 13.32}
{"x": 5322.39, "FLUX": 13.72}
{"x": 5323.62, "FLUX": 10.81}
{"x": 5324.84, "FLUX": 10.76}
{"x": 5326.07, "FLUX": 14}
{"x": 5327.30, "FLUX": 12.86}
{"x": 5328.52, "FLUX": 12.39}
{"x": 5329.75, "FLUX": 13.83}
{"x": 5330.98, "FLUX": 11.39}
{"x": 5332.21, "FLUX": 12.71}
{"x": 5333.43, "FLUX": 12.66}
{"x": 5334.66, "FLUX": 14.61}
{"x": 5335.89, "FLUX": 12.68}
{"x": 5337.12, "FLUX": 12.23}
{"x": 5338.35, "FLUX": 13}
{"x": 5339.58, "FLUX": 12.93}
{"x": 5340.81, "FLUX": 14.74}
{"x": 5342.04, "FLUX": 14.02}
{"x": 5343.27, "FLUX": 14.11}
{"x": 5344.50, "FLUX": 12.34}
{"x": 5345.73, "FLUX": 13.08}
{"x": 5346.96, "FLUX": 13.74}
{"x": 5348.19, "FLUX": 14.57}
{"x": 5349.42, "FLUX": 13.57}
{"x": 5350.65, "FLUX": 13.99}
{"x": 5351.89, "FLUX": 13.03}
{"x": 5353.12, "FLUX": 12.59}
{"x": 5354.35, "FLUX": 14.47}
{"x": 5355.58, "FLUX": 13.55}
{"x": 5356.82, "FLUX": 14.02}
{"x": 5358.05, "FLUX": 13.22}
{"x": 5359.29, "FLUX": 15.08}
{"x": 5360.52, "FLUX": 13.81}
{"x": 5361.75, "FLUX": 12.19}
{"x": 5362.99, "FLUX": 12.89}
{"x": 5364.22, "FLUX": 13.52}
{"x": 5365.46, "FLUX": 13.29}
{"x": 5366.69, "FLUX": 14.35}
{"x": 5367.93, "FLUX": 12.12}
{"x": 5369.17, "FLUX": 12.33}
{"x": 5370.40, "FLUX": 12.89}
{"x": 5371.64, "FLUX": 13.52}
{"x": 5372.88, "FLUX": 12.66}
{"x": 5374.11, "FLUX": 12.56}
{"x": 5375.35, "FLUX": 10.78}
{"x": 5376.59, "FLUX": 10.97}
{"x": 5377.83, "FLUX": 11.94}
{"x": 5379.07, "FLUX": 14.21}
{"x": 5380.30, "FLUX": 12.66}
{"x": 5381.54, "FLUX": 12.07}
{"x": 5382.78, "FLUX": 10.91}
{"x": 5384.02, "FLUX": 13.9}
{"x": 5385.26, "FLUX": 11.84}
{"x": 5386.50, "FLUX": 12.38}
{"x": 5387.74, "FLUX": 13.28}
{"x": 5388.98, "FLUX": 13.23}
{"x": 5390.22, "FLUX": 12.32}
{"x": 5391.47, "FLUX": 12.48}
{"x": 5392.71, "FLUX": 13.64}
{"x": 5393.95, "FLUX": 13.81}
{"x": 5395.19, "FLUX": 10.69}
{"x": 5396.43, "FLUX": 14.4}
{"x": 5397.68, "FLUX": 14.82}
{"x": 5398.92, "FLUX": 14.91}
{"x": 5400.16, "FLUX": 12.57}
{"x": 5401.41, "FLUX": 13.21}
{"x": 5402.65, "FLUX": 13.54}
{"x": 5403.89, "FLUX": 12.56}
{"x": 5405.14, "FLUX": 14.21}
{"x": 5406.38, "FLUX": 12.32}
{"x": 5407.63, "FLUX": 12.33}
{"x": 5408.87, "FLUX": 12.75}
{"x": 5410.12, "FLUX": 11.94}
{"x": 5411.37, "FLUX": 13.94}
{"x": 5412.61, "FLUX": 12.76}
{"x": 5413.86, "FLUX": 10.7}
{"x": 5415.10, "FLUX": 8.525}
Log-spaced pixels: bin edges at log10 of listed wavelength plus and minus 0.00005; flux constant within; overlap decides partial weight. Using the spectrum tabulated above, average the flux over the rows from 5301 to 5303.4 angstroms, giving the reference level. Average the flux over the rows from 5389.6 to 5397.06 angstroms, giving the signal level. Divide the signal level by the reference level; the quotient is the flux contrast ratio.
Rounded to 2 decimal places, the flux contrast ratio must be 0.98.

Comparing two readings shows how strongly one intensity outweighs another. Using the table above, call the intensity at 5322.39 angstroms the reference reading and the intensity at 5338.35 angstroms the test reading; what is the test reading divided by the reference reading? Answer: 0.95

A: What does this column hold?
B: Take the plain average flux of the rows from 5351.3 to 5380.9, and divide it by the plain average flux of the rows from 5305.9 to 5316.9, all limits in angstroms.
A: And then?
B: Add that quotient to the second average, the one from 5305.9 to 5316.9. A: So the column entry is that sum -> 14.9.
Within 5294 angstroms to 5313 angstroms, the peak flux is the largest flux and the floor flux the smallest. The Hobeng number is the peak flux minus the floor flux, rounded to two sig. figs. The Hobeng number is 8.1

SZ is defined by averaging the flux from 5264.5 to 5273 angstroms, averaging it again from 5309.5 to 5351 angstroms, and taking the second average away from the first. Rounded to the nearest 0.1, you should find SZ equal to -1.8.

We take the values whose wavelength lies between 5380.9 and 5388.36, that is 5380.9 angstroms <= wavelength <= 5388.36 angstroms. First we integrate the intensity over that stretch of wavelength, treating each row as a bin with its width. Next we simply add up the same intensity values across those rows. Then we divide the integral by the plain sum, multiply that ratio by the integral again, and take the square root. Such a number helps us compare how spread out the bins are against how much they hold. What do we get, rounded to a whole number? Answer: 11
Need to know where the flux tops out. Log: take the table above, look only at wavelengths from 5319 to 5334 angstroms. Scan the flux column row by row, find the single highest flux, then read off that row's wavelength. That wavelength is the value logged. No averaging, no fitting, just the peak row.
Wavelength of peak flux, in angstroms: 5326.07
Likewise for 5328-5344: 5340.81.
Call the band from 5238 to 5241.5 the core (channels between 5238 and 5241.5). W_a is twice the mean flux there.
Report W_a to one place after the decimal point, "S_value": 24.1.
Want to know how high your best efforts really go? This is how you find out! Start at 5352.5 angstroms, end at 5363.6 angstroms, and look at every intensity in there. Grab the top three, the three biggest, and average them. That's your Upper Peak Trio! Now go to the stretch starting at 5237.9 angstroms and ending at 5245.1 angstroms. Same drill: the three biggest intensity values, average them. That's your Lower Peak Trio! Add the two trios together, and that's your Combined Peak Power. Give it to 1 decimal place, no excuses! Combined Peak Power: 27.0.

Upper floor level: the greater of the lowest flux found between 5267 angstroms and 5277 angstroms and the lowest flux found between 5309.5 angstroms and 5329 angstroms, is 10.76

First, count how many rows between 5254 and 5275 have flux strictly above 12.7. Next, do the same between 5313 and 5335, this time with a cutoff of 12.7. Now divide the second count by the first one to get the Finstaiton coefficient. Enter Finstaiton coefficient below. 3.0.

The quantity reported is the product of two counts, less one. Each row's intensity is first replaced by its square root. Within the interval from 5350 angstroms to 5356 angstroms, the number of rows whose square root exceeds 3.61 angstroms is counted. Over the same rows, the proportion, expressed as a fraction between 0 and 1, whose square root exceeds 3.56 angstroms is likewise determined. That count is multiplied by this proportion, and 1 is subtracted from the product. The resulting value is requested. 1.4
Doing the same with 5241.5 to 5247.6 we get -1.0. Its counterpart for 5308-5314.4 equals 2.2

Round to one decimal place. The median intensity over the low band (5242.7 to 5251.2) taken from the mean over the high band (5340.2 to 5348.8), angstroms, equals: 2.1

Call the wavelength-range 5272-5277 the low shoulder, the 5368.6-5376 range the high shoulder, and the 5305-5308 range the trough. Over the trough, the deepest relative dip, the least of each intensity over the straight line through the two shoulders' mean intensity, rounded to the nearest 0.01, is 0.92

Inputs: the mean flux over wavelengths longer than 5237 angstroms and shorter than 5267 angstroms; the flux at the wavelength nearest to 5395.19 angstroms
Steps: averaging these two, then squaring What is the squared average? 127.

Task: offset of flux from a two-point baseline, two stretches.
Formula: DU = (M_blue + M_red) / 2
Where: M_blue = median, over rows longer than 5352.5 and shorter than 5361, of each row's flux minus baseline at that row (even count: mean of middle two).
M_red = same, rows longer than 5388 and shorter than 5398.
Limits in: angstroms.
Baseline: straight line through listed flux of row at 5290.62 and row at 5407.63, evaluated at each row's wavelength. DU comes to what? 0.5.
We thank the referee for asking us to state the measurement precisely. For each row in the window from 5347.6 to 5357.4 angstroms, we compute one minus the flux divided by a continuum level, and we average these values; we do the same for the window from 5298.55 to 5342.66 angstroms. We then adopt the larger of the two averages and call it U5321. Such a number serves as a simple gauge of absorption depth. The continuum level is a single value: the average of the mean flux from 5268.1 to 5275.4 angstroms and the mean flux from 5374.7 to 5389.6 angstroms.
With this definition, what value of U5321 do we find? -0.089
